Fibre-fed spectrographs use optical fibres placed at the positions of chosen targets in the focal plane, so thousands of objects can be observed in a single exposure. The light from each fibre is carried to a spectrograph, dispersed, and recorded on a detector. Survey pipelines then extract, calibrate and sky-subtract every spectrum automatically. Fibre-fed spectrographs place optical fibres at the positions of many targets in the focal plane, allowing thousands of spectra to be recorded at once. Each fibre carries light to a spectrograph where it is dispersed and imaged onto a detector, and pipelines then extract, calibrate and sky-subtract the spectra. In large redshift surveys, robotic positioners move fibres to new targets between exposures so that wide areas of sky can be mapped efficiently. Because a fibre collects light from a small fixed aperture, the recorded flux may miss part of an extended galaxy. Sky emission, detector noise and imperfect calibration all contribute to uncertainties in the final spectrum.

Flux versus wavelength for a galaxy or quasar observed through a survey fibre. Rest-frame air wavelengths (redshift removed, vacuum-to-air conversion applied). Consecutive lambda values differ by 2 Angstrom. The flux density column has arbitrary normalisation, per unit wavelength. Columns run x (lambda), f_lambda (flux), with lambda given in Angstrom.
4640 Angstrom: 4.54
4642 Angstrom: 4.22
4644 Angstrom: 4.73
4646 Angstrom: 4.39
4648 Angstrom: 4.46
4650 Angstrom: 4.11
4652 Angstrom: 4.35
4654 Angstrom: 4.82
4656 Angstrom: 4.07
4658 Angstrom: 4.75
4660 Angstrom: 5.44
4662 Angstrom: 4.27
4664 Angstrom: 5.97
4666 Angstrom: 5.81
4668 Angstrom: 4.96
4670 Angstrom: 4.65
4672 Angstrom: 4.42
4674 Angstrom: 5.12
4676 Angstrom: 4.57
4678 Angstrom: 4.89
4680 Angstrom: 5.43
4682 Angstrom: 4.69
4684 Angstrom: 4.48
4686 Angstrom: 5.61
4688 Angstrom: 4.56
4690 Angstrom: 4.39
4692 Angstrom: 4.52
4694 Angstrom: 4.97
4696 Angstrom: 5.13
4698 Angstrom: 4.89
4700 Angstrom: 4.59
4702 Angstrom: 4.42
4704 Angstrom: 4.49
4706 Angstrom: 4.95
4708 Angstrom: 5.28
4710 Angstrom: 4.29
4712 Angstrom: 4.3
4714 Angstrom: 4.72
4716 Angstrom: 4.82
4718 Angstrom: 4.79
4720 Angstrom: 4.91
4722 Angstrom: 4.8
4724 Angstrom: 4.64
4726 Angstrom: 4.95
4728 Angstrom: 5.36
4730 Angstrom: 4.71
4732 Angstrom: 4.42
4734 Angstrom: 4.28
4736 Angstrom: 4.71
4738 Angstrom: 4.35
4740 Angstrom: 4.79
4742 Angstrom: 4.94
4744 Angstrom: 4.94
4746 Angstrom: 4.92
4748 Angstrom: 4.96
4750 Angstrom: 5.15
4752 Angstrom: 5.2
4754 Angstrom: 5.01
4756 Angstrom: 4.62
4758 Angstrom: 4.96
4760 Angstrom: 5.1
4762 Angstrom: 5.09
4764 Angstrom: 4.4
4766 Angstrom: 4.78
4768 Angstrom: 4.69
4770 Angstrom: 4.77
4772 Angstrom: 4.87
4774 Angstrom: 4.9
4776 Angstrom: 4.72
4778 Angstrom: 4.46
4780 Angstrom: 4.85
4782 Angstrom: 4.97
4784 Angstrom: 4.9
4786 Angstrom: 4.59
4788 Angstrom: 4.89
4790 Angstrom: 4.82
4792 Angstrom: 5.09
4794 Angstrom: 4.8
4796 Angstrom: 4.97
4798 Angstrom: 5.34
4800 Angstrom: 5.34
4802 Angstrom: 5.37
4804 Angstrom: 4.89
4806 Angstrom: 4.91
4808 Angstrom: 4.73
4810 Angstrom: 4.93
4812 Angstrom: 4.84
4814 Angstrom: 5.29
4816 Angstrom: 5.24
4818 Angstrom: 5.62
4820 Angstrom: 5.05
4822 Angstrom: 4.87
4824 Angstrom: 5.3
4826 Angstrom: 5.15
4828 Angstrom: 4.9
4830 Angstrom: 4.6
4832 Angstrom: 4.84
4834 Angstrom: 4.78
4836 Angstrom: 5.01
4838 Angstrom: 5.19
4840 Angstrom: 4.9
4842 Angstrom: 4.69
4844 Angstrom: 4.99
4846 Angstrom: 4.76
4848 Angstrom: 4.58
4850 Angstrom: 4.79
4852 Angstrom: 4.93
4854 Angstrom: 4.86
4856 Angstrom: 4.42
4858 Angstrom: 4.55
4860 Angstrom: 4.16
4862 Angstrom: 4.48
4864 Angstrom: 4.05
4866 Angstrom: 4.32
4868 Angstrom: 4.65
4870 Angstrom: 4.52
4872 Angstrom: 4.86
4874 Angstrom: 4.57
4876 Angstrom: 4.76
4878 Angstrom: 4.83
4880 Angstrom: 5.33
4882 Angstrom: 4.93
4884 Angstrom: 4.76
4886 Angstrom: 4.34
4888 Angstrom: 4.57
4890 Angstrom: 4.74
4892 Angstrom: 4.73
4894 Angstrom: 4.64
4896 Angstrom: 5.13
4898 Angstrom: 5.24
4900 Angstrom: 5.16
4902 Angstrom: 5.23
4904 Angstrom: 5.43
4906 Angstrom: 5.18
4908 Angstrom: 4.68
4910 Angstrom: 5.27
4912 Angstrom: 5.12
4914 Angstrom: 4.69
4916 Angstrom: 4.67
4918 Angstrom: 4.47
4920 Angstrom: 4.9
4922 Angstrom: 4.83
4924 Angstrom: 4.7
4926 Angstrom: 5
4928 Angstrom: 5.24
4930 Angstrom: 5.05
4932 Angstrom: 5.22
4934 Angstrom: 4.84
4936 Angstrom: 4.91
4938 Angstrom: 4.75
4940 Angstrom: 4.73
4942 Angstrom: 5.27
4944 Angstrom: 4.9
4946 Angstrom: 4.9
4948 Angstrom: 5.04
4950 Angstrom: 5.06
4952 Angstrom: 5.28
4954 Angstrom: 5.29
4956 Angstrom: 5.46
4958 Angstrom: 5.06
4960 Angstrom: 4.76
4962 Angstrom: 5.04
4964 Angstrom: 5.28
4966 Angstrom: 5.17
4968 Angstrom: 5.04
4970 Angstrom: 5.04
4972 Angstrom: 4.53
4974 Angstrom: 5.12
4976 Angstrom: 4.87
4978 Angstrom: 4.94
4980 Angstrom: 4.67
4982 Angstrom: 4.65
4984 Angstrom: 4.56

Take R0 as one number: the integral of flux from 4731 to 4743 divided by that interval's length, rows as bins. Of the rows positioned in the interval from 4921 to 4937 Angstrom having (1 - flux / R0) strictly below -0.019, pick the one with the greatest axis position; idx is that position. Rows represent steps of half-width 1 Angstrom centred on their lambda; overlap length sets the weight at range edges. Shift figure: 4936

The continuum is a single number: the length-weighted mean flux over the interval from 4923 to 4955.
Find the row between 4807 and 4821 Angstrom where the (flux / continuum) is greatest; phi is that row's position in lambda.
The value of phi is 4818 Angstrom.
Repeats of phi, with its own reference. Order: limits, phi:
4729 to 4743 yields 4742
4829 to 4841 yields 4838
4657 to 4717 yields 4664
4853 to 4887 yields 4880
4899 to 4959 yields 4956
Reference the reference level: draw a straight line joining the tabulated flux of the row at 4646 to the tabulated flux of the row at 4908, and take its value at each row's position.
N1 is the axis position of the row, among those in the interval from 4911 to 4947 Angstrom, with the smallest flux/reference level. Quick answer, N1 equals 4918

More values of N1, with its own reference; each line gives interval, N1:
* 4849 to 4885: 4864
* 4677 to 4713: 4710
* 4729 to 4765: 4734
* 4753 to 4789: 4764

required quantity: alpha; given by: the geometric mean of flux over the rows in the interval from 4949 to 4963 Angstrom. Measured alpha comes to 5.13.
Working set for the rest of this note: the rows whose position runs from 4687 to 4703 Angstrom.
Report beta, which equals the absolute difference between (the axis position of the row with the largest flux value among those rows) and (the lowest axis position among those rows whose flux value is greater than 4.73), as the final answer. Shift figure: 2 Angstrom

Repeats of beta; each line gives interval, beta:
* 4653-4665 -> 10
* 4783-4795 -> 8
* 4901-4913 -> 2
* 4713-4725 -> 4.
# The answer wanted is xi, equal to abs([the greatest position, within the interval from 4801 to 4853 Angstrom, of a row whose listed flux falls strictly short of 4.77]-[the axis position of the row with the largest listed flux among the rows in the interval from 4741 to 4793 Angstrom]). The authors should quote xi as 96 Angstrom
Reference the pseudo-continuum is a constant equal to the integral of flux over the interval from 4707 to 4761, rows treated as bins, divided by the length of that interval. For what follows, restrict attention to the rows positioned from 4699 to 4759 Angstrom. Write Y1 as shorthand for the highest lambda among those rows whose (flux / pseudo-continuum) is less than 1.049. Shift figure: 4758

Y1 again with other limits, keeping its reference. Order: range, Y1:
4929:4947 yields 4946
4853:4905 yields 4894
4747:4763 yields 4758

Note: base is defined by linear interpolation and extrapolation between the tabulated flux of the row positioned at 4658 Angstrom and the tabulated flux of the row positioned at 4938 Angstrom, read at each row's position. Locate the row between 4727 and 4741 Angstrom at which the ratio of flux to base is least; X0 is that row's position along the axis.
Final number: 4734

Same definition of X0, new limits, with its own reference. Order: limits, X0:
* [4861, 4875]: 4864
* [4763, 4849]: 4764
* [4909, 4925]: 4918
